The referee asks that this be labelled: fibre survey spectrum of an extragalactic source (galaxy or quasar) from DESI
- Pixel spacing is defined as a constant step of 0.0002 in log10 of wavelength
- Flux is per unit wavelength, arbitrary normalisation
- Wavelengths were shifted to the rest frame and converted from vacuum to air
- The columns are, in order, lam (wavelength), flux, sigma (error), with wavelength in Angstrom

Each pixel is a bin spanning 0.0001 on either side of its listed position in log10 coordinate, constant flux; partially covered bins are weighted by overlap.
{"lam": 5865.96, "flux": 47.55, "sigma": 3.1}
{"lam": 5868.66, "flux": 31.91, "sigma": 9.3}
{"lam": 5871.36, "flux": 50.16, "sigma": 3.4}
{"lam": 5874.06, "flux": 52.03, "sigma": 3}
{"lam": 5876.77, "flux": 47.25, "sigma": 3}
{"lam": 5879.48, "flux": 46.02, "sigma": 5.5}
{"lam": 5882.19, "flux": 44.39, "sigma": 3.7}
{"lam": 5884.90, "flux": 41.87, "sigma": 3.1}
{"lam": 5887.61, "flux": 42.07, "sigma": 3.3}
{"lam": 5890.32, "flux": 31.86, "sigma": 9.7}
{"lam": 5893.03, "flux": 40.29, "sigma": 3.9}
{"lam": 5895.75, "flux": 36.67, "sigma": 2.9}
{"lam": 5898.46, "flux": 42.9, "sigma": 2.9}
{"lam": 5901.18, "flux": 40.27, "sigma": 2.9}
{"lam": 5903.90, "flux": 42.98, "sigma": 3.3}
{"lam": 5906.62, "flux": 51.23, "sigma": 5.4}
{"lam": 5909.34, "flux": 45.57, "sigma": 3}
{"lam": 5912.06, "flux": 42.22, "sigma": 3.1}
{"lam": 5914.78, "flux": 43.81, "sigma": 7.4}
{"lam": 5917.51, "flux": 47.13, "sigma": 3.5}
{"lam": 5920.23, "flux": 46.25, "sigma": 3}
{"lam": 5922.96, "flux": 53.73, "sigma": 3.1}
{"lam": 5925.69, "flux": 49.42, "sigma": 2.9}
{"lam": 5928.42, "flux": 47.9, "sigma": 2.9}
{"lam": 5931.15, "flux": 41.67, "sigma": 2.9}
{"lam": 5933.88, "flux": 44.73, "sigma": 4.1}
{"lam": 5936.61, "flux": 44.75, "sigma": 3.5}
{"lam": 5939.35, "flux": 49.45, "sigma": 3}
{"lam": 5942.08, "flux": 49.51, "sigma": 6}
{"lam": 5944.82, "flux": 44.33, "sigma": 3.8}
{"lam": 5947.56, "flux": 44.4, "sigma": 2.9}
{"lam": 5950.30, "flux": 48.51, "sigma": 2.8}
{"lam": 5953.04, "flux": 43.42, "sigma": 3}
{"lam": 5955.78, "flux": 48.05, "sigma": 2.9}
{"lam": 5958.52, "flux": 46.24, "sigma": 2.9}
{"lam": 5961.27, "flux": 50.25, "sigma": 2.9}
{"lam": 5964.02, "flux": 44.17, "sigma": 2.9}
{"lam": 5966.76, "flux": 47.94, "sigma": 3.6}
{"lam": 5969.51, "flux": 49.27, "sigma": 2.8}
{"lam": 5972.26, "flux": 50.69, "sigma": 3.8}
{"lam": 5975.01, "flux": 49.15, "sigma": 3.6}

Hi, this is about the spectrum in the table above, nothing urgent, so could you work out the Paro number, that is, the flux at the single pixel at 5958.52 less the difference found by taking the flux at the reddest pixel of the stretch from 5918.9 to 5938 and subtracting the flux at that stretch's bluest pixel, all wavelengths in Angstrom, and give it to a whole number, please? 48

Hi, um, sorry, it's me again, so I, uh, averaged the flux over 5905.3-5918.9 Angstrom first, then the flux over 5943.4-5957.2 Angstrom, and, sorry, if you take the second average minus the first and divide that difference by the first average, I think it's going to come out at -0.01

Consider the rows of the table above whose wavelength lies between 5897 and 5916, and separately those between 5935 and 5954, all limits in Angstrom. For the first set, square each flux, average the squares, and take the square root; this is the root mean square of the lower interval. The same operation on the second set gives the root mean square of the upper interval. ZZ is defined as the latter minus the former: 2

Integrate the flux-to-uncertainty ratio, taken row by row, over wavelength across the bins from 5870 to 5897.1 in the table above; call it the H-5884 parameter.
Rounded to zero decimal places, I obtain 327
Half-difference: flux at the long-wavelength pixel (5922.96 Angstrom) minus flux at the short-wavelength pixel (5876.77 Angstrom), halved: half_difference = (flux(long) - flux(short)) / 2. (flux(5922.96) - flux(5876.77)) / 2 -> 3.2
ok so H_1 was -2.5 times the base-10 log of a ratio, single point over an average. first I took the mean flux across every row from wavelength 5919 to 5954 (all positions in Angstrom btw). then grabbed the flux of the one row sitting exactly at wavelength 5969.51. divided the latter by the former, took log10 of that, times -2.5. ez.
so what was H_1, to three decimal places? -0.056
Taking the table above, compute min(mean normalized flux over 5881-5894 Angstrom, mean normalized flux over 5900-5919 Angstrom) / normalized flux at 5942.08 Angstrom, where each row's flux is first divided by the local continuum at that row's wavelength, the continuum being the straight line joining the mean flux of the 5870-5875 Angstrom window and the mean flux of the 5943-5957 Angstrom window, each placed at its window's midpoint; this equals 0.75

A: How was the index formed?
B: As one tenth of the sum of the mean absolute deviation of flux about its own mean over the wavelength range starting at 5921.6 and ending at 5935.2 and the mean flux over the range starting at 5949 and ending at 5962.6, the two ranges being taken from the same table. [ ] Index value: 5.07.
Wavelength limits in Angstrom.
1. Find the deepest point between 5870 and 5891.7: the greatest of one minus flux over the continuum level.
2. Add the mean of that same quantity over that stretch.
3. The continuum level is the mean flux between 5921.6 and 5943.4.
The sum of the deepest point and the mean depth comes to 0.4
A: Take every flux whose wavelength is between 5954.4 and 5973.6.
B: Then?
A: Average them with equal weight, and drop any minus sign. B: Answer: 48.1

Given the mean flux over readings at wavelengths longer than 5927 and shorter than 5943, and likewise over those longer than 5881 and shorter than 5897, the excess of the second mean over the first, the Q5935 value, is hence -7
